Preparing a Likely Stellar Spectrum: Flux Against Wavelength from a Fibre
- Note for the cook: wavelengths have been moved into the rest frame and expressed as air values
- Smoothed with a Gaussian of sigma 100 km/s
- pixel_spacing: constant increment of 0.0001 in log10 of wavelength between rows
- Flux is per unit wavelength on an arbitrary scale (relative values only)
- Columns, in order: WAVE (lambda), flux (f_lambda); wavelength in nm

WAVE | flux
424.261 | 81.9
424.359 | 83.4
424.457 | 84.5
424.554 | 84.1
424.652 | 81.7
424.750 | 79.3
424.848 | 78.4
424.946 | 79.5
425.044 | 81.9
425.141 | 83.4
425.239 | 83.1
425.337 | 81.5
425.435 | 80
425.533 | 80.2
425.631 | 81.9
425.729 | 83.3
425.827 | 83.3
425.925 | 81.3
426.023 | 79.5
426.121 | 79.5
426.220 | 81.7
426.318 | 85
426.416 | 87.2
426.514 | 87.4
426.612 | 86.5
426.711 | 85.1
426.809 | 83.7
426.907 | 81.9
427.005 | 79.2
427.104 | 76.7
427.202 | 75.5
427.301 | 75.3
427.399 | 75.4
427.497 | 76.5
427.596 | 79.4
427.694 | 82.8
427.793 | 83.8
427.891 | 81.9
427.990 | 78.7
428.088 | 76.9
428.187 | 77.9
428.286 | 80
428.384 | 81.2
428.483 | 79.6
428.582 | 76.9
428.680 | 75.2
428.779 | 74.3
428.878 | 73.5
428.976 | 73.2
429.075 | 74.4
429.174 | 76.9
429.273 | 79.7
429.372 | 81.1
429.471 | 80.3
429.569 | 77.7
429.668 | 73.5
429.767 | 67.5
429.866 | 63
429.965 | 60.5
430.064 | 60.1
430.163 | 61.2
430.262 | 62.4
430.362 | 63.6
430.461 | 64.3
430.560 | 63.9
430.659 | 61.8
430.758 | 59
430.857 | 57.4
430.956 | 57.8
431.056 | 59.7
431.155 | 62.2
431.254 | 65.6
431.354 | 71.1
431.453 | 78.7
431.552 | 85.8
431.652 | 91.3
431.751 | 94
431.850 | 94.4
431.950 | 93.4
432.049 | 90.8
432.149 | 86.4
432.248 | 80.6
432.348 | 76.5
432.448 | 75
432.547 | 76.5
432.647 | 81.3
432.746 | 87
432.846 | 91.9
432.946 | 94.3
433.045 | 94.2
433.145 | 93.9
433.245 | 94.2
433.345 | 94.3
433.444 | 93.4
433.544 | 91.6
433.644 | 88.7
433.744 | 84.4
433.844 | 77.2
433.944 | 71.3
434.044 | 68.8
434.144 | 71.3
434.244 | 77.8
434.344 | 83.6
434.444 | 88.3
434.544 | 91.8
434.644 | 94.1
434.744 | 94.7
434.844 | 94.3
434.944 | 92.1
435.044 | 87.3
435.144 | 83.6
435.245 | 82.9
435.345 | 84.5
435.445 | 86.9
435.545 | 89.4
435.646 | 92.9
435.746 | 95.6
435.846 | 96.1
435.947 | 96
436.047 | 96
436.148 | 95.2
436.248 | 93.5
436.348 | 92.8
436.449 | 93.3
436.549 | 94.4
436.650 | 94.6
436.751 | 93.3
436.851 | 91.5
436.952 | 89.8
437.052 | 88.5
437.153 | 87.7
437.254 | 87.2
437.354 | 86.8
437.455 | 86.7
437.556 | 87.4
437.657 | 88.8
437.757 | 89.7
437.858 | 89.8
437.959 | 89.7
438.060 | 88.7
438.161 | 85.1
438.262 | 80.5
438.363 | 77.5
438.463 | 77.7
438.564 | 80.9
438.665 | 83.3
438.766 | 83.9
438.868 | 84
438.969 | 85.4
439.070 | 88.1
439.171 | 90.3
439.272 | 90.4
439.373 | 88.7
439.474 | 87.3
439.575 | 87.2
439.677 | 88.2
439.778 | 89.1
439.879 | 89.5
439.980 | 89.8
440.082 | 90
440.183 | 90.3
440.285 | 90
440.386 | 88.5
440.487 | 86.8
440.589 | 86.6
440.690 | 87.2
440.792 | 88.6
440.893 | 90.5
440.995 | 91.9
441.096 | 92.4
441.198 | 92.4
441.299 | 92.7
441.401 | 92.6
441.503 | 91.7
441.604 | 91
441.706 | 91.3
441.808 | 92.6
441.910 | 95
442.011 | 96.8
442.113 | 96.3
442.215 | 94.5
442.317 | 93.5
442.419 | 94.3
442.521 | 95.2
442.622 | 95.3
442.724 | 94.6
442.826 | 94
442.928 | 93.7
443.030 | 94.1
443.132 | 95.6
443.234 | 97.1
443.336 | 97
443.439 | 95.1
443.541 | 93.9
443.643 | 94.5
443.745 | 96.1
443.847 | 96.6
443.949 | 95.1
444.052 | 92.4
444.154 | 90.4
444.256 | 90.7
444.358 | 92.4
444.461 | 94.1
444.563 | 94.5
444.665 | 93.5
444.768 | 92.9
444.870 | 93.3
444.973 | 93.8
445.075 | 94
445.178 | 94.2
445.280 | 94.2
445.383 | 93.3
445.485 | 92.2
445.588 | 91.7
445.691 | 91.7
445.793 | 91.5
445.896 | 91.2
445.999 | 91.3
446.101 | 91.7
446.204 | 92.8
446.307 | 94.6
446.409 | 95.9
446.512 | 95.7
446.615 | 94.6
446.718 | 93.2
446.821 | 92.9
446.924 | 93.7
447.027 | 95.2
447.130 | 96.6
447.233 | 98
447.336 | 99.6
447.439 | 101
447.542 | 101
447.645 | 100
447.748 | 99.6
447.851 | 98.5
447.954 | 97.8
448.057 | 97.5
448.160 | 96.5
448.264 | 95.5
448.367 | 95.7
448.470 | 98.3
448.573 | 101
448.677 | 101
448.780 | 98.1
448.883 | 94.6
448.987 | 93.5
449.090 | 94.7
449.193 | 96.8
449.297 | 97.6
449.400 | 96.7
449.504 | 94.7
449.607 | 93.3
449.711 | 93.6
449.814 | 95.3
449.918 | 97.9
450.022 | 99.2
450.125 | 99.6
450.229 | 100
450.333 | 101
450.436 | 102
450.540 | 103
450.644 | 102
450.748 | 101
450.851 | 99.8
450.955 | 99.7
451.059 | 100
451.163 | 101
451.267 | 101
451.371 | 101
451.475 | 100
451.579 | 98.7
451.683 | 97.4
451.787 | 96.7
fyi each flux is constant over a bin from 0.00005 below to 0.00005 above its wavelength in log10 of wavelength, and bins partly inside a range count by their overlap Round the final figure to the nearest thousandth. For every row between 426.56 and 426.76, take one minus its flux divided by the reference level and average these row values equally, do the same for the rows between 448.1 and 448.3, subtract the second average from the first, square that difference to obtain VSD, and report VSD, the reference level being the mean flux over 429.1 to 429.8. 0.018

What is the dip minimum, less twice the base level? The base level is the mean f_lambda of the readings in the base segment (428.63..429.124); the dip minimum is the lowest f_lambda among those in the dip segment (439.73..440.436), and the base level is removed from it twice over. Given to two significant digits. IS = -60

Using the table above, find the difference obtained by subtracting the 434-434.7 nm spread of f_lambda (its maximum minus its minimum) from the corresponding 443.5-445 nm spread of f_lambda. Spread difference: -19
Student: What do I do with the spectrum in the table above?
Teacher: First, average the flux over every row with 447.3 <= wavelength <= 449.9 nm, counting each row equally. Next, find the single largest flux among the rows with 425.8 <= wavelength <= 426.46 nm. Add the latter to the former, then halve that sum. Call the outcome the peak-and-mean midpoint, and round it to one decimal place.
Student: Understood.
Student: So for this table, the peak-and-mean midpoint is 92.2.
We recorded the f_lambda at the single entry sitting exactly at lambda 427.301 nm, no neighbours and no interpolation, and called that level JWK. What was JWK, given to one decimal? 75.3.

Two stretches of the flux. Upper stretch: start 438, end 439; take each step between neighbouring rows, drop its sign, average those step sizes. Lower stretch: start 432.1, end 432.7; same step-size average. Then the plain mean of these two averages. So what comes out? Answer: 2.8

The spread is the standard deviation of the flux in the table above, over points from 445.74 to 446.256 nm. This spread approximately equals 0.6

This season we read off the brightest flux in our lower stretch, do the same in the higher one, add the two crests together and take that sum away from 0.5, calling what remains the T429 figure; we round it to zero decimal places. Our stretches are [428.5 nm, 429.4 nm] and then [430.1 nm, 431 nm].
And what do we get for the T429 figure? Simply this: -145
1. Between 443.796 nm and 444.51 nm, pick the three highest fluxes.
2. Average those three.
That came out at 95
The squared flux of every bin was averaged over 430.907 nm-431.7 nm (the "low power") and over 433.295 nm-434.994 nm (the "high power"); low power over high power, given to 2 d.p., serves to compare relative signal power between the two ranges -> 0.71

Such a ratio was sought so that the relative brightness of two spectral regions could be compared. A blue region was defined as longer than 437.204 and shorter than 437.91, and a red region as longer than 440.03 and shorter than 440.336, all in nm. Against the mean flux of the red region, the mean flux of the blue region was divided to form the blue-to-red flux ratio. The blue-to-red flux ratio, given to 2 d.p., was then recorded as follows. 0.98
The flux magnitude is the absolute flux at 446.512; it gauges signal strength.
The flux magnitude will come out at 95.7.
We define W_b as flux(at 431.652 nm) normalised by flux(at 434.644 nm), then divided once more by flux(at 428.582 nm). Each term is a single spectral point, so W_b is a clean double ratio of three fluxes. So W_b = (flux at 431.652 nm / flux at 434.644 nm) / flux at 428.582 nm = 0.0126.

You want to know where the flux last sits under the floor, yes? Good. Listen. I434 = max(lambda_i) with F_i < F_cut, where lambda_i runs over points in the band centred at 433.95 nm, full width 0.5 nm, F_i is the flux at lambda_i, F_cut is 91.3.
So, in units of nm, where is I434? 434.144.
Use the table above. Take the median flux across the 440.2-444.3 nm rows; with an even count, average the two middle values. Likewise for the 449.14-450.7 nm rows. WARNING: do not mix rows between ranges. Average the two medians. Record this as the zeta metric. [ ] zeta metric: 96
